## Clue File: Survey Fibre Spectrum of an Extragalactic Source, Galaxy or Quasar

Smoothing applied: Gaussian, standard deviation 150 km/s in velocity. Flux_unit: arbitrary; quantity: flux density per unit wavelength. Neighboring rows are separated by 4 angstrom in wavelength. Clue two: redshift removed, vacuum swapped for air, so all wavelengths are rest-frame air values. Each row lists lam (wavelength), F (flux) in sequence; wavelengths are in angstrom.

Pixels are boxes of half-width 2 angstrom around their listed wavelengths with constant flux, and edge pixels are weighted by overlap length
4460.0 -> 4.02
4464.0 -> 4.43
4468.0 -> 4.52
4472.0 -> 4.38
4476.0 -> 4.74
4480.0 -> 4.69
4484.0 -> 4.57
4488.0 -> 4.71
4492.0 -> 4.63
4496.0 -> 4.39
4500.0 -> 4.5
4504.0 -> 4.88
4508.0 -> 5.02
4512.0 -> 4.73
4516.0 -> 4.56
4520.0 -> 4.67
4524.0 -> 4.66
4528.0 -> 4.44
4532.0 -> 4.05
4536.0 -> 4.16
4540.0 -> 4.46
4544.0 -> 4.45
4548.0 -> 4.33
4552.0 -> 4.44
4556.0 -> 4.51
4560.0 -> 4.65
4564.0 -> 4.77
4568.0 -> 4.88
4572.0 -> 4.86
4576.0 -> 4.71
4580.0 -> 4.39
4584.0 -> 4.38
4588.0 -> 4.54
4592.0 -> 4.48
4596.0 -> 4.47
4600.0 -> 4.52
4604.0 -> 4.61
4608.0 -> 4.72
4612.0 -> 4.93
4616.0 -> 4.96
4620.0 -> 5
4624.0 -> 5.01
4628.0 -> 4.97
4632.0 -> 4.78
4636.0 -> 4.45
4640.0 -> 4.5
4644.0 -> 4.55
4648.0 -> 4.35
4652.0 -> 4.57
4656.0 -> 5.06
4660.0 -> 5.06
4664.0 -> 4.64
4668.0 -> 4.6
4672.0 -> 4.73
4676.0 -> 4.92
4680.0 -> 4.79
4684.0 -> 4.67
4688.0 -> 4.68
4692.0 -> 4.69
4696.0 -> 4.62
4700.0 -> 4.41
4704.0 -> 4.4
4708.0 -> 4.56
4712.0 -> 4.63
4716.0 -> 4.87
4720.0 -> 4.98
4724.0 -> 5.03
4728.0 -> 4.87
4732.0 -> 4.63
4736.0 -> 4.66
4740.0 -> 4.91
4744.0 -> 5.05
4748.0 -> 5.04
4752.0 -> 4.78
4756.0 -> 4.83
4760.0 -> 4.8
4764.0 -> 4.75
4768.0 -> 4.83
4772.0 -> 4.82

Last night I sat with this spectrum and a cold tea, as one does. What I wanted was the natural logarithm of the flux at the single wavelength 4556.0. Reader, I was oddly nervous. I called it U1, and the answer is 1.51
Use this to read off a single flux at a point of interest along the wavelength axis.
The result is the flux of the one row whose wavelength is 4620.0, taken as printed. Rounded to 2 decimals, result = 5.00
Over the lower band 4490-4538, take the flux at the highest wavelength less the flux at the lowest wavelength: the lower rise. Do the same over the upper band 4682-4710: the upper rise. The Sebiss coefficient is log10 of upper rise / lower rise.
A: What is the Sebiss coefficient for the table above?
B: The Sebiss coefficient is -0.63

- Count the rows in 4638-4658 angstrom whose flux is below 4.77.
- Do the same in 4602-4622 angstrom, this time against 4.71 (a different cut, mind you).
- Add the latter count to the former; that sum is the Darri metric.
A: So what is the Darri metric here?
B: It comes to 5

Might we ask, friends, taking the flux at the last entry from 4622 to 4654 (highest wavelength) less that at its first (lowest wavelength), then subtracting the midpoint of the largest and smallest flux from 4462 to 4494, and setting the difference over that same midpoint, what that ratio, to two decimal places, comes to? -1.10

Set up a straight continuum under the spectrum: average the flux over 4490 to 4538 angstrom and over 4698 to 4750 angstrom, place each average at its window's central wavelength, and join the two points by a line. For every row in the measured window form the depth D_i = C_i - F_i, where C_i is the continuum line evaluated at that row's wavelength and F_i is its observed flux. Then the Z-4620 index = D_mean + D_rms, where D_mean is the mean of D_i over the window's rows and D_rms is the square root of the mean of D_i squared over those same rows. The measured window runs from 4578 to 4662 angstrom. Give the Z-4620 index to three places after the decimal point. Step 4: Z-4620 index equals 0.223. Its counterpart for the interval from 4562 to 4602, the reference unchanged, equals 0.217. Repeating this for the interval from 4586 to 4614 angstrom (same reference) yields 0.186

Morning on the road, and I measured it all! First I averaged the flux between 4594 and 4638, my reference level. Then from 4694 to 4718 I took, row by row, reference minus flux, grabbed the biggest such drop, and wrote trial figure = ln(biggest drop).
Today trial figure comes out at -1.01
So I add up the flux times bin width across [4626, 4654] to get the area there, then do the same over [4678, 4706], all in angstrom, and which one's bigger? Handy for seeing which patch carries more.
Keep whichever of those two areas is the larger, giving 129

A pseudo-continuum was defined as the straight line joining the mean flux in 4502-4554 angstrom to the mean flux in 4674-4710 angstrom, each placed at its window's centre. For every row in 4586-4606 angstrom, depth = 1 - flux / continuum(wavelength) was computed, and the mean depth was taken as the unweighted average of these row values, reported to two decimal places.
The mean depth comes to 0.01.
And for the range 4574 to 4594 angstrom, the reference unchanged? 0.01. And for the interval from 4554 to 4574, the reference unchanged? -0.04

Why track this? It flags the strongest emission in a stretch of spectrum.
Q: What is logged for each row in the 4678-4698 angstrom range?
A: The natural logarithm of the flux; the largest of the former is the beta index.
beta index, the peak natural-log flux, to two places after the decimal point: 1.57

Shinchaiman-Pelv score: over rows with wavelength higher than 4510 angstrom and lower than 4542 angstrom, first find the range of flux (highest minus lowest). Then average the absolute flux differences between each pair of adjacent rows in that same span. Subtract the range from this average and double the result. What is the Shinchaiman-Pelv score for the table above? -0.99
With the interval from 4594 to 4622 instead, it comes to -0.88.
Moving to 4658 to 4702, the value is -1.03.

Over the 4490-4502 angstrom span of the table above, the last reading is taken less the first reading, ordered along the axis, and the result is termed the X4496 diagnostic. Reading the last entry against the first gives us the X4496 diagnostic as -0.1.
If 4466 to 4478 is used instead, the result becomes 0.2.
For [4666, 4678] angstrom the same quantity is 0.3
